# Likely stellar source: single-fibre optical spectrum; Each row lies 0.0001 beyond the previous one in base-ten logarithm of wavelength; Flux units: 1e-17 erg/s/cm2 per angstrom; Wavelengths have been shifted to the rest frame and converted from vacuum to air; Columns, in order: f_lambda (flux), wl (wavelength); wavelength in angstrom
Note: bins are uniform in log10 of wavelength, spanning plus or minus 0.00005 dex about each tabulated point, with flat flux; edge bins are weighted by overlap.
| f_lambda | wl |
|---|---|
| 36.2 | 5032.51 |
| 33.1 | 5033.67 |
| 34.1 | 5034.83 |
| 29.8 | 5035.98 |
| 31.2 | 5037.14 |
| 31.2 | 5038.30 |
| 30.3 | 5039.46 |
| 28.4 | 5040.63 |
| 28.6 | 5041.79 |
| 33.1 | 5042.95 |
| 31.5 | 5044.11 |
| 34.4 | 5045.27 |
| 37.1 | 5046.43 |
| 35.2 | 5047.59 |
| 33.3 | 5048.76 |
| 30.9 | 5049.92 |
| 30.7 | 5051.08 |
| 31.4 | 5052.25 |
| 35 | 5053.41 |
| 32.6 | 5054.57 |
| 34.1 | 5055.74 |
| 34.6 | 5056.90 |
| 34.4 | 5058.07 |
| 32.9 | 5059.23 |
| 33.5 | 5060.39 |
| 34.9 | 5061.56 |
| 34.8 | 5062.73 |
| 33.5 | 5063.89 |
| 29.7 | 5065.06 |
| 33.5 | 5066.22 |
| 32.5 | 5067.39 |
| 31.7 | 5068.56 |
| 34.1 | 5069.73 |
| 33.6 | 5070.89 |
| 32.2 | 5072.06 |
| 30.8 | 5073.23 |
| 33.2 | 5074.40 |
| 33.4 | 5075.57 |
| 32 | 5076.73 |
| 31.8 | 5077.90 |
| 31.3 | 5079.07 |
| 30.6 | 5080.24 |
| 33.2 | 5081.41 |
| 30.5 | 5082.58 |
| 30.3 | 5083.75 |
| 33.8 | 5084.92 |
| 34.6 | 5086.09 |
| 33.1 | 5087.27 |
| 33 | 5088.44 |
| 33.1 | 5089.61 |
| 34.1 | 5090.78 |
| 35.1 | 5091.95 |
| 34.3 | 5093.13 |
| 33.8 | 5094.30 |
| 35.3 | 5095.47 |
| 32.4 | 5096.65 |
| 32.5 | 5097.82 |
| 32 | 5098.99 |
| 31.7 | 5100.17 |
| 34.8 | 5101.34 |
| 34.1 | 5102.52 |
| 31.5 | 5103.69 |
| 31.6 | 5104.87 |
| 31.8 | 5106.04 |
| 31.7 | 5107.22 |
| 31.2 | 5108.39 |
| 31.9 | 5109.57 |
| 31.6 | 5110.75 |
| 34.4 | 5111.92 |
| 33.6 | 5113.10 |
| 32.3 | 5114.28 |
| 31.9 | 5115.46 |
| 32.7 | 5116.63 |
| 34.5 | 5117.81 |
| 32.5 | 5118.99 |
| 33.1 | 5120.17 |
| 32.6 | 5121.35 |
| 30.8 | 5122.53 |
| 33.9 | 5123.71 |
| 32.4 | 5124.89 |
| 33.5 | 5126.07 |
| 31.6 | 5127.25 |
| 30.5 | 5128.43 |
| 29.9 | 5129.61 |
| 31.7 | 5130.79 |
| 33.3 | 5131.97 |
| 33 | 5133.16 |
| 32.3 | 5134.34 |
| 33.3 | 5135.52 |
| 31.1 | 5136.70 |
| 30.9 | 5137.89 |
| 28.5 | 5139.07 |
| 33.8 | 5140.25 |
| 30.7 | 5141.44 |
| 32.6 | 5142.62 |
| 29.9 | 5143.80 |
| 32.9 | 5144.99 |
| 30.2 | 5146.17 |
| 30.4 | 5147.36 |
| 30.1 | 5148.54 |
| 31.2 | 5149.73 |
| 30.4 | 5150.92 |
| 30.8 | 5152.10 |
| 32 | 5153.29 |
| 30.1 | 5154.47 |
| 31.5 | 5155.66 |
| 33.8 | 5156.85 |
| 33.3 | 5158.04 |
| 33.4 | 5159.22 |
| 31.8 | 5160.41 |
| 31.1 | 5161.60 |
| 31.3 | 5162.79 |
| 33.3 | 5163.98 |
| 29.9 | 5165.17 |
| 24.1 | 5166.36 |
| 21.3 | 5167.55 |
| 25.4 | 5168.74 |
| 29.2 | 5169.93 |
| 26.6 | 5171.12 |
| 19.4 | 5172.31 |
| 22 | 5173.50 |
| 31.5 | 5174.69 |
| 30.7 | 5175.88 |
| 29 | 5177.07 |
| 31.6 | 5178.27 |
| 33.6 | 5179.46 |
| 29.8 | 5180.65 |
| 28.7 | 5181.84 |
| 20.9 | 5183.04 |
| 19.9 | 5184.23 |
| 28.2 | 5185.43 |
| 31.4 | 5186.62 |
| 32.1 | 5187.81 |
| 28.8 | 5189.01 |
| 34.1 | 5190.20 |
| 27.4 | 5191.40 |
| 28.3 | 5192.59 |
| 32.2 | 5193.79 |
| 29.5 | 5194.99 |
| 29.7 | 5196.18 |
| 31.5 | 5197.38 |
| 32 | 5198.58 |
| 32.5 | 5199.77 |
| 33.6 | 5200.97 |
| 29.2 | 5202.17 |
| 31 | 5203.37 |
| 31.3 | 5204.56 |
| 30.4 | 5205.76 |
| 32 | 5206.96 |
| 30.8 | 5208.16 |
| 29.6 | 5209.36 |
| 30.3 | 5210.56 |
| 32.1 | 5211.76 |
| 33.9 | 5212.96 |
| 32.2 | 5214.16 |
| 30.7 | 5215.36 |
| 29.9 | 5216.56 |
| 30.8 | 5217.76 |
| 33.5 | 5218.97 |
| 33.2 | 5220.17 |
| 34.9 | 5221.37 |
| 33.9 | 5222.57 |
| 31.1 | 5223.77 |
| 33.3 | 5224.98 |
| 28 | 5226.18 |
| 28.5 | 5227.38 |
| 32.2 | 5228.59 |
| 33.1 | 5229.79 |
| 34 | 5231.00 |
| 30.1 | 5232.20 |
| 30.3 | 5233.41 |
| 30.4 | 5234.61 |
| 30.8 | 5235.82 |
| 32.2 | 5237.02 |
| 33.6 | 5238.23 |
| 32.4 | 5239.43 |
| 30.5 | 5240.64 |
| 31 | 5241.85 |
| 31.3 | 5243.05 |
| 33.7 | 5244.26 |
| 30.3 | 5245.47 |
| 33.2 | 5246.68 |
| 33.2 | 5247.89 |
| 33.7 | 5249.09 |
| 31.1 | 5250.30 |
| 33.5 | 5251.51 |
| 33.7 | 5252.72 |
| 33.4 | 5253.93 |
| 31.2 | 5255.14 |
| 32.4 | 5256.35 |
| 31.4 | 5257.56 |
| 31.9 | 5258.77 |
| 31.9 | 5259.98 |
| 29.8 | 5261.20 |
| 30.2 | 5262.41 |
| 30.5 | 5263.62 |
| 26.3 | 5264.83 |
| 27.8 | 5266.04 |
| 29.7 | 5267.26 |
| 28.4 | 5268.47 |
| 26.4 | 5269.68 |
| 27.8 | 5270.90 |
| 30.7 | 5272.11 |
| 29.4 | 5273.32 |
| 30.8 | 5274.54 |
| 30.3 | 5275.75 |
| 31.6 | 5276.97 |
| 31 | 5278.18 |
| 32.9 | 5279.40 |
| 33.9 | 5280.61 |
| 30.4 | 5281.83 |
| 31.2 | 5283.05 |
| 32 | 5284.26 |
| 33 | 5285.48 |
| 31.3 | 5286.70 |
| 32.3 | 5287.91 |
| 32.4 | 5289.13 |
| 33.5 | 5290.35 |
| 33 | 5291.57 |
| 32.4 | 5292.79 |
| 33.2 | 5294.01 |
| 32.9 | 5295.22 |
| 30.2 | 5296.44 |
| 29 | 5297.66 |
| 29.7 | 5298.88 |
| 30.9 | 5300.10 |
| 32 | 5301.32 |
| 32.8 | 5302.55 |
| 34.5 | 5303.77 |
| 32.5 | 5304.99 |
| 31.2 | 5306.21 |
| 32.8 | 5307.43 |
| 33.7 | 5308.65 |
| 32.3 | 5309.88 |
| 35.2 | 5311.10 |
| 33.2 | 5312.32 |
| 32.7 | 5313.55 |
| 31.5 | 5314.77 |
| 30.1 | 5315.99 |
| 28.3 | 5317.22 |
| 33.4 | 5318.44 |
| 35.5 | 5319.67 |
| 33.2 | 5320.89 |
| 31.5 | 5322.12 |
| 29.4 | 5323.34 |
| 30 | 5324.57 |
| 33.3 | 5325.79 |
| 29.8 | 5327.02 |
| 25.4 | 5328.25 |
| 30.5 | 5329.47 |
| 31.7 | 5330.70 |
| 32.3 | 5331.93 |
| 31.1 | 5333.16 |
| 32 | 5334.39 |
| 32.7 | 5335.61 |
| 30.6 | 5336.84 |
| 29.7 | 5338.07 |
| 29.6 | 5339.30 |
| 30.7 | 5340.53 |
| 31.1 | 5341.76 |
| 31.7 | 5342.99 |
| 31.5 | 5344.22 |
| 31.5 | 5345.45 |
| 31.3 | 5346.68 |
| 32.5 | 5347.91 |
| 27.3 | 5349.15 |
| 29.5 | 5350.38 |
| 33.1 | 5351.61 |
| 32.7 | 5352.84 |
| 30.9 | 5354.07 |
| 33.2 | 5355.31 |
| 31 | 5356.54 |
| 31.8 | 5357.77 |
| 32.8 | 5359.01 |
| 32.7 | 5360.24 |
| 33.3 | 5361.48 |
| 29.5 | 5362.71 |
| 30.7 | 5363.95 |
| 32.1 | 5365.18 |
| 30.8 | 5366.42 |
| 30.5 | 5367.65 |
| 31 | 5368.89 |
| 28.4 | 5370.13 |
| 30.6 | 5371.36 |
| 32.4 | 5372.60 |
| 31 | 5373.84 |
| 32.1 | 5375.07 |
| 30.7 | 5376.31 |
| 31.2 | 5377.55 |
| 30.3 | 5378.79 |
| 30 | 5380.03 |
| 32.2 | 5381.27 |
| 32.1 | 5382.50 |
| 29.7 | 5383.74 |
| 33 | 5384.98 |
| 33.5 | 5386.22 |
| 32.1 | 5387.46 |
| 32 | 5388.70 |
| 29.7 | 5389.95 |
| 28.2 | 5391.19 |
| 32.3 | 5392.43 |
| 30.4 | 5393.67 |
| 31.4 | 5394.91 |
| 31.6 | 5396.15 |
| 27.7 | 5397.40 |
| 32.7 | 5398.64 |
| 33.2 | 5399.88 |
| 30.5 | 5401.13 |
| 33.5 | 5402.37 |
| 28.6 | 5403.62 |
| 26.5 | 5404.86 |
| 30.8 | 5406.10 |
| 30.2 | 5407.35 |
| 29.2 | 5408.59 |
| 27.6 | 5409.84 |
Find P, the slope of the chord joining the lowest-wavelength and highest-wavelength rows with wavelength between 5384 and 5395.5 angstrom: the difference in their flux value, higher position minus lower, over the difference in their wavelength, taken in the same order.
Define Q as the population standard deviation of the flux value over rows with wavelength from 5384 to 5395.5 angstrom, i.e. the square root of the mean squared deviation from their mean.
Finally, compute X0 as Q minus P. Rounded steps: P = -0.2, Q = 1.6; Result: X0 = 1.8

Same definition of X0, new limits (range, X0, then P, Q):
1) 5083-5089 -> 0.9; 0.6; 1.4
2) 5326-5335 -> 1.9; 0.3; 2.2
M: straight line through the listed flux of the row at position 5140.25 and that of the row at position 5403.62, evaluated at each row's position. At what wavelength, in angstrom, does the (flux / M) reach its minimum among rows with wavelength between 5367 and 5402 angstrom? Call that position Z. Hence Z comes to 5397.40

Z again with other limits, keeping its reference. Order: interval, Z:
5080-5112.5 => 5083.75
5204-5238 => 5226.18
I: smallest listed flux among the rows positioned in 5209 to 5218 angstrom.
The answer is 29.6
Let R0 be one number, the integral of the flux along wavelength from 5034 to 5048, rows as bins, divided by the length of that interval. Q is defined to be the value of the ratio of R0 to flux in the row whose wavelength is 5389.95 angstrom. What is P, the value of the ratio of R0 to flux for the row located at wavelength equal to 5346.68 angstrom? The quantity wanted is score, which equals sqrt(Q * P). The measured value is 1.05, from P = 1.02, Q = 1.08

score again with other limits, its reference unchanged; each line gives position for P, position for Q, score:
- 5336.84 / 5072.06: 1.02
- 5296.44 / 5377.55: 1.04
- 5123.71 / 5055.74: 0.94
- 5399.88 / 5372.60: 0.98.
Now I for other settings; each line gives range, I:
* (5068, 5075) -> 30.8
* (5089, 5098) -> 32.4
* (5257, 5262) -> 29.8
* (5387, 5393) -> 28.2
